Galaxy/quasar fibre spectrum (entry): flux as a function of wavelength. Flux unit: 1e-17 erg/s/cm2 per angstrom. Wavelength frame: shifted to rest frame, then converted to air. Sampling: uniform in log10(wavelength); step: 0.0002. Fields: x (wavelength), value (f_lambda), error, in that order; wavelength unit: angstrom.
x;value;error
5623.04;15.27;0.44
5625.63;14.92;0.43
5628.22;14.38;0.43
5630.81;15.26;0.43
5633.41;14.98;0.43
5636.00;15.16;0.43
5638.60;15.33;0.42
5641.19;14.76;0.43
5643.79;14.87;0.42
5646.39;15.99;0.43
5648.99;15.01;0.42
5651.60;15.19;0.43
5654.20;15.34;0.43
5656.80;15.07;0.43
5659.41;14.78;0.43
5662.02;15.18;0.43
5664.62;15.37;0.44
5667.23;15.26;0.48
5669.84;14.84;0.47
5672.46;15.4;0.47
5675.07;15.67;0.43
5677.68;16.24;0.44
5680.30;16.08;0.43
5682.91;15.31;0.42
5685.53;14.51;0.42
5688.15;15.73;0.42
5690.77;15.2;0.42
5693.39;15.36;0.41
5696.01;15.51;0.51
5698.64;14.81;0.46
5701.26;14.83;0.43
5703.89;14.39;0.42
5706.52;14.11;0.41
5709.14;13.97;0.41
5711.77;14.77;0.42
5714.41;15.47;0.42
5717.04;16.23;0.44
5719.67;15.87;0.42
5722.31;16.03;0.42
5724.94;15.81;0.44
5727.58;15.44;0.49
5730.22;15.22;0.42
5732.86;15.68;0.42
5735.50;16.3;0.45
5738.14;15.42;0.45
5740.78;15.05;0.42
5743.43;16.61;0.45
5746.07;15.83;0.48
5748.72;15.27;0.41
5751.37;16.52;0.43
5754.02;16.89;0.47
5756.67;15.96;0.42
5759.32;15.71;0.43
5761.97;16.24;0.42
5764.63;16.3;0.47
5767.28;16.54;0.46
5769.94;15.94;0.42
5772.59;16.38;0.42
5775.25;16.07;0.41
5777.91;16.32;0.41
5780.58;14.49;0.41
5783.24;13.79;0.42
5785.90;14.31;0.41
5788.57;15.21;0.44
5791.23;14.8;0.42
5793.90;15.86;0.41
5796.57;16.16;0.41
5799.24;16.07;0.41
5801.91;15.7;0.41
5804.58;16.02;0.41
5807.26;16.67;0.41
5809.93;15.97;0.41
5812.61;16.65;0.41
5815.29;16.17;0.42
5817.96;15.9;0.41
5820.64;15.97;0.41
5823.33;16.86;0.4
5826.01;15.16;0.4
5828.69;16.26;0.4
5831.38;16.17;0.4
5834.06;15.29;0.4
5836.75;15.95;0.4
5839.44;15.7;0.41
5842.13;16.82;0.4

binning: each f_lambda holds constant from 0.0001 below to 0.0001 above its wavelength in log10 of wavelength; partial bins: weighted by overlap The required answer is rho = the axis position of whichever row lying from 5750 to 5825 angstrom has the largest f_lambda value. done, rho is 5754.02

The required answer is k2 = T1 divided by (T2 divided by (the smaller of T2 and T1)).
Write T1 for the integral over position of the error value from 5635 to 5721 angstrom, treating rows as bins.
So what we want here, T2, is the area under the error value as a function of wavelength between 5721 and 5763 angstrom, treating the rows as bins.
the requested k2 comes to 37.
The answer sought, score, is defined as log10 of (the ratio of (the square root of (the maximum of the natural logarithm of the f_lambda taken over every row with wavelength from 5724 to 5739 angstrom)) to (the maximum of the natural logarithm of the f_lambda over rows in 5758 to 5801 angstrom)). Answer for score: -0.225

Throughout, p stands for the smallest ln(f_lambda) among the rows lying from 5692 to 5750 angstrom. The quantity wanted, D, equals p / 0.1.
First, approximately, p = 2.64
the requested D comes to 26.4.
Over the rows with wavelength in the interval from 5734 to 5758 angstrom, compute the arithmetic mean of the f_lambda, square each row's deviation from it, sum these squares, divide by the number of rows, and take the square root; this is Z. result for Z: 0.61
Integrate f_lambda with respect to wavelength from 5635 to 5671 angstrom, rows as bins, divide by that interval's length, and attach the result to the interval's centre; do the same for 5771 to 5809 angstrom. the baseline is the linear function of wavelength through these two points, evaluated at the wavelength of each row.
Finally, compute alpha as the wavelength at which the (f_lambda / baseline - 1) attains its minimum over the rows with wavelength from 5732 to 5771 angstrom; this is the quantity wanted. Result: 5740.78 angstrom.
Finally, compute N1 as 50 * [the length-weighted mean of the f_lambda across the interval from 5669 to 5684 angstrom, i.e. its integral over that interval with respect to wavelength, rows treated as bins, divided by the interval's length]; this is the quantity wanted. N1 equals 781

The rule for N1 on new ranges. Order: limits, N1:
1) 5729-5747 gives 787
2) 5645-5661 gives 761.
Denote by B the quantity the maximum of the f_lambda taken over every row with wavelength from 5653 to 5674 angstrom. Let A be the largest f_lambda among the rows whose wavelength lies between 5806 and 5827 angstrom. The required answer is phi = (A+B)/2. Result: 16.13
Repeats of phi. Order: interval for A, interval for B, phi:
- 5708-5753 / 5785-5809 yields 16.64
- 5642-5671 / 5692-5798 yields 16.44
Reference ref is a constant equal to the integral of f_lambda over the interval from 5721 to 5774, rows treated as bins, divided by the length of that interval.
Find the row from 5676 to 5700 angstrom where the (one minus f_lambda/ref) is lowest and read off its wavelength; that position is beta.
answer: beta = 5677.68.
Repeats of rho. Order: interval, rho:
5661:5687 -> 5677.68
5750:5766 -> 5754.02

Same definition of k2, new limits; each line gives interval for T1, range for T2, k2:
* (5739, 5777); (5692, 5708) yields 17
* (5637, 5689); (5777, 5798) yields 23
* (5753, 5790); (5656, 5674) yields 16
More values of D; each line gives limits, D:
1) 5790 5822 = 26.9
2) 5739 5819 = 26.2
